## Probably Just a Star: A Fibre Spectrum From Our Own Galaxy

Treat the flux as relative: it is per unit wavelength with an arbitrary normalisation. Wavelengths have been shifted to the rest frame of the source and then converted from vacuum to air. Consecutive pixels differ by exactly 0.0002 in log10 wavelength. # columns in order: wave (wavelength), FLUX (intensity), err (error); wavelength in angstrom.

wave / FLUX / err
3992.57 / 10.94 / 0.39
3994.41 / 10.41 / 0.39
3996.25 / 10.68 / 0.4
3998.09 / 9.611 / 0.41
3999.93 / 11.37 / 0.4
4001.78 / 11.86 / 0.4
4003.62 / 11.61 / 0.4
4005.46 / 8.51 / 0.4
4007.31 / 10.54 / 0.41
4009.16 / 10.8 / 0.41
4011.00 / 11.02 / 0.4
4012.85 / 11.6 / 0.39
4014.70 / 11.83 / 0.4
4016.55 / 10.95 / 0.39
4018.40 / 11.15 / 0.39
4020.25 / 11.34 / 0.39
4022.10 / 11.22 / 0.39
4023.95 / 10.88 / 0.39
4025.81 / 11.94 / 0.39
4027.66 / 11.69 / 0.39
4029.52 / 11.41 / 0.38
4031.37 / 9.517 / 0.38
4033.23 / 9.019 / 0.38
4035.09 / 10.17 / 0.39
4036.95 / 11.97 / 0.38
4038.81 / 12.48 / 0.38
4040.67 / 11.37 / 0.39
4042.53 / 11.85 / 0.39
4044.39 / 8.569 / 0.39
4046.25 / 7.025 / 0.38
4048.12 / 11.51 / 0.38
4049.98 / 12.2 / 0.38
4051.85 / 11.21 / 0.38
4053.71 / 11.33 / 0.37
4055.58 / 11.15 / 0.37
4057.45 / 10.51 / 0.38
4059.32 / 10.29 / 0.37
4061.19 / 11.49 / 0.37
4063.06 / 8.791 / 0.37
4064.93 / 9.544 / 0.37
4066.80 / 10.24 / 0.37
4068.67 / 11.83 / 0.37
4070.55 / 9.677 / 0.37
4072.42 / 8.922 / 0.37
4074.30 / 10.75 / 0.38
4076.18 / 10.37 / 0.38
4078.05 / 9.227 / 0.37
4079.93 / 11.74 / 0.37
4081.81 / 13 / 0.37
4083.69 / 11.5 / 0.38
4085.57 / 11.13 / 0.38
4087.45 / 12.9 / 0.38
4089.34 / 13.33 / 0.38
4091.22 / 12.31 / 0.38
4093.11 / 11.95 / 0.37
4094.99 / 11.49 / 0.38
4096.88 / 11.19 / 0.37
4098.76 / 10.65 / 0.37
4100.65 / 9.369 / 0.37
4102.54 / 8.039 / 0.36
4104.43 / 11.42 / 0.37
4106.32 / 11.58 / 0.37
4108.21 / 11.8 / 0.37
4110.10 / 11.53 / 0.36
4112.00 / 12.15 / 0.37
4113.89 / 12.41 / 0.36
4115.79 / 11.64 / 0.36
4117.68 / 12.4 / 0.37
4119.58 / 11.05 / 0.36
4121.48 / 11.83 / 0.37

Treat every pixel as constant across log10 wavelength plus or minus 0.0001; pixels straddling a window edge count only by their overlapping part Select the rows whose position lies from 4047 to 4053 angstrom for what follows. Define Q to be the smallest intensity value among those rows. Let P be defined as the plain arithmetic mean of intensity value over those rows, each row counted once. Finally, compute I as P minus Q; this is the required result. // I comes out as 0.4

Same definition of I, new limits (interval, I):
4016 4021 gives 0.2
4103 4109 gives 0.2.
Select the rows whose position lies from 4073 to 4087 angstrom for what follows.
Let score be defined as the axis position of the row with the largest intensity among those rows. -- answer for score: 4081.81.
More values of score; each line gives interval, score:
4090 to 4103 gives 4091.22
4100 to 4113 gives 4112.00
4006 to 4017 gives 4014.70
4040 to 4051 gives 4049.98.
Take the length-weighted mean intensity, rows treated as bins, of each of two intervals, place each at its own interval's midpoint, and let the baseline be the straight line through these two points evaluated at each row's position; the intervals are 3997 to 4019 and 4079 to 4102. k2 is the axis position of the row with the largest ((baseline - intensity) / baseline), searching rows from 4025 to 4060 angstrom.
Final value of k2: 4046.25 angstrom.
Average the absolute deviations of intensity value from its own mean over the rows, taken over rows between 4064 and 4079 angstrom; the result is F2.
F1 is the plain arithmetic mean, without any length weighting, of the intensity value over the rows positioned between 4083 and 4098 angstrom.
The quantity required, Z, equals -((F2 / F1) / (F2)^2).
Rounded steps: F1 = 12.0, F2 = 0.73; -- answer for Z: -0.115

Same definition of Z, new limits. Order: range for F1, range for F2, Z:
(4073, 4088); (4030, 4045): -0.068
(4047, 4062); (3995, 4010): -0.111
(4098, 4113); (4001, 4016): -0.121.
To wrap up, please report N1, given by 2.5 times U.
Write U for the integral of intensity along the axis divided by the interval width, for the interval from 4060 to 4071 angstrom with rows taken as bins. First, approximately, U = 10.3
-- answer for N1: 25.7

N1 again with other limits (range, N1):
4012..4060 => 27.3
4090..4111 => 27.7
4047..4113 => 27.6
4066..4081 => 25.9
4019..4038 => 27.3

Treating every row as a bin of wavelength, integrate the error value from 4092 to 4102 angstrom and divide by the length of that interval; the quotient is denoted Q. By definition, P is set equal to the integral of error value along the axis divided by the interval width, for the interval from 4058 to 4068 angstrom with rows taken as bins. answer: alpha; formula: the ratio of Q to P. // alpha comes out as 1.00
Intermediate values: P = 0.371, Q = 0.372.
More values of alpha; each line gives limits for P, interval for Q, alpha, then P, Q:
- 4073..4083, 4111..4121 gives 0.97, 0.374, 0.364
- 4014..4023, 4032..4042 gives 0.98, 0.392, 0.384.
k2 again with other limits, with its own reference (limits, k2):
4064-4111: 4102.54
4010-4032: 4031.37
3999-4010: 4005.46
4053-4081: 4063.06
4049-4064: 4063.06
